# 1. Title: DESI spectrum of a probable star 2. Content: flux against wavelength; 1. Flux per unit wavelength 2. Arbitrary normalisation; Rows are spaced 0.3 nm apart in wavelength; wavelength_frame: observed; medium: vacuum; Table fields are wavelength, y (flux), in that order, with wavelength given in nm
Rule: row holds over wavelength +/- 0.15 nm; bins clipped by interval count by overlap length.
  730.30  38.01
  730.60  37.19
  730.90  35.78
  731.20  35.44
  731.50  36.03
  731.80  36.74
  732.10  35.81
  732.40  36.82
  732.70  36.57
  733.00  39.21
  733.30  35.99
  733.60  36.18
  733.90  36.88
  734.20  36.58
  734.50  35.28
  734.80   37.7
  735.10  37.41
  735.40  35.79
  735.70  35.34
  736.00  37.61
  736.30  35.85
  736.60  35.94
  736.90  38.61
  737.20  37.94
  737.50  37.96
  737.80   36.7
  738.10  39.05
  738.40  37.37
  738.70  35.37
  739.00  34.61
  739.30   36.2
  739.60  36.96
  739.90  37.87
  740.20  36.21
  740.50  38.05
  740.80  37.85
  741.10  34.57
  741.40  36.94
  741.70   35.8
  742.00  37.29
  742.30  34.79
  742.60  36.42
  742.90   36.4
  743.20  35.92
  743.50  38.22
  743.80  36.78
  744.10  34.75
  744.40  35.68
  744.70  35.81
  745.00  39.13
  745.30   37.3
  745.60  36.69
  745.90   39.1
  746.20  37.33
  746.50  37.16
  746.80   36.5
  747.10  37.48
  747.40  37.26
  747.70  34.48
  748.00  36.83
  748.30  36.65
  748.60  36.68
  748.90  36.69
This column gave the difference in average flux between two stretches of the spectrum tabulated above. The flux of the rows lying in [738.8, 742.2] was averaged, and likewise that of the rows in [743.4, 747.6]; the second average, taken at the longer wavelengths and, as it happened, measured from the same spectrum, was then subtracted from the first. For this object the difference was -0.51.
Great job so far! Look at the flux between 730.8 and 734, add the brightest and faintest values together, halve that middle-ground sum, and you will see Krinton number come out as 37.3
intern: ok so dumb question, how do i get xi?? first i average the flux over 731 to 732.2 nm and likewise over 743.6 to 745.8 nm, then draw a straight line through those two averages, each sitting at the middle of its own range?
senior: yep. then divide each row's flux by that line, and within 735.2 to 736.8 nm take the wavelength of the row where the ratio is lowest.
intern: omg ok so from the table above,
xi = 735.70 nm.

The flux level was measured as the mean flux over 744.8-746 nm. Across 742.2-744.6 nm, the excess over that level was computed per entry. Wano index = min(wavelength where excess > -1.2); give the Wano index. 743.50 nm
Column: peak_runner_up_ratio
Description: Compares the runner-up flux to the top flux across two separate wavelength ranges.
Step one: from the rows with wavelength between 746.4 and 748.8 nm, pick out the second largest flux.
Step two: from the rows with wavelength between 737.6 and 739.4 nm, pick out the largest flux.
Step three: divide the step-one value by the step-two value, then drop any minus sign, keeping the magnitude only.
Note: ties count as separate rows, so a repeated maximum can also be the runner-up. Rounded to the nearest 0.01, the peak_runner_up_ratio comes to 0.95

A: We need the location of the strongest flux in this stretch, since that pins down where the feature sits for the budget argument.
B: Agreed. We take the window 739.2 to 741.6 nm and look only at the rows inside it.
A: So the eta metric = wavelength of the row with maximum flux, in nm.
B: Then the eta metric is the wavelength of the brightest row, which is 740.50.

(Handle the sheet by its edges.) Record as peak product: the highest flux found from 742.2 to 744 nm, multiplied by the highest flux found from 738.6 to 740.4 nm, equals 1447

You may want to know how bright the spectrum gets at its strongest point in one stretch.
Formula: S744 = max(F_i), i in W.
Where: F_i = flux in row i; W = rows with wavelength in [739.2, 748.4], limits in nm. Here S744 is 39.13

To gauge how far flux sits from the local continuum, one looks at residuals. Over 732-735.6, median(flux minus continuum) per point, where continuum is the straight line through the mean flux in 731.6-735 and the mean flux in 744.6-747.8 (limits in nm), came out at -0.14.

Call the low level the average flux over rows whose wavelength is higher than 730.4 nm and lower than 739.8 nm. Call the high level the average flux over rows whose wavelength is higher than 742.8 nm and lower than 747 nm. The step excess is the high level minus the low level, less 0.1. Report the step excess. 0.1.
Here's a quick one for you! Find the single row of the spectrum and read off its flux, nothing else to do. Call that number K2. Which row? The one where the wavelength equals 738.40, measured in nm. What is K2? 37.37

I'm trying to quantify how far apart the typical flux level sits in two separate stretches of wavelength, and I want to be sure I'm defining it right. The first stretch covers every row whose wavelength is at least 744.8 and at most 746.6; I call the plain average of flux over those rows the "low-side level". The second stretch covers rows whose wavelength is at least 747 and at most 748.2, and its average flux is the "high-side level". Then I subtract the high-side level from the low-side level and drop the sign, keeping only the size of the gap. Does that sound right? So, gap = 1.27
